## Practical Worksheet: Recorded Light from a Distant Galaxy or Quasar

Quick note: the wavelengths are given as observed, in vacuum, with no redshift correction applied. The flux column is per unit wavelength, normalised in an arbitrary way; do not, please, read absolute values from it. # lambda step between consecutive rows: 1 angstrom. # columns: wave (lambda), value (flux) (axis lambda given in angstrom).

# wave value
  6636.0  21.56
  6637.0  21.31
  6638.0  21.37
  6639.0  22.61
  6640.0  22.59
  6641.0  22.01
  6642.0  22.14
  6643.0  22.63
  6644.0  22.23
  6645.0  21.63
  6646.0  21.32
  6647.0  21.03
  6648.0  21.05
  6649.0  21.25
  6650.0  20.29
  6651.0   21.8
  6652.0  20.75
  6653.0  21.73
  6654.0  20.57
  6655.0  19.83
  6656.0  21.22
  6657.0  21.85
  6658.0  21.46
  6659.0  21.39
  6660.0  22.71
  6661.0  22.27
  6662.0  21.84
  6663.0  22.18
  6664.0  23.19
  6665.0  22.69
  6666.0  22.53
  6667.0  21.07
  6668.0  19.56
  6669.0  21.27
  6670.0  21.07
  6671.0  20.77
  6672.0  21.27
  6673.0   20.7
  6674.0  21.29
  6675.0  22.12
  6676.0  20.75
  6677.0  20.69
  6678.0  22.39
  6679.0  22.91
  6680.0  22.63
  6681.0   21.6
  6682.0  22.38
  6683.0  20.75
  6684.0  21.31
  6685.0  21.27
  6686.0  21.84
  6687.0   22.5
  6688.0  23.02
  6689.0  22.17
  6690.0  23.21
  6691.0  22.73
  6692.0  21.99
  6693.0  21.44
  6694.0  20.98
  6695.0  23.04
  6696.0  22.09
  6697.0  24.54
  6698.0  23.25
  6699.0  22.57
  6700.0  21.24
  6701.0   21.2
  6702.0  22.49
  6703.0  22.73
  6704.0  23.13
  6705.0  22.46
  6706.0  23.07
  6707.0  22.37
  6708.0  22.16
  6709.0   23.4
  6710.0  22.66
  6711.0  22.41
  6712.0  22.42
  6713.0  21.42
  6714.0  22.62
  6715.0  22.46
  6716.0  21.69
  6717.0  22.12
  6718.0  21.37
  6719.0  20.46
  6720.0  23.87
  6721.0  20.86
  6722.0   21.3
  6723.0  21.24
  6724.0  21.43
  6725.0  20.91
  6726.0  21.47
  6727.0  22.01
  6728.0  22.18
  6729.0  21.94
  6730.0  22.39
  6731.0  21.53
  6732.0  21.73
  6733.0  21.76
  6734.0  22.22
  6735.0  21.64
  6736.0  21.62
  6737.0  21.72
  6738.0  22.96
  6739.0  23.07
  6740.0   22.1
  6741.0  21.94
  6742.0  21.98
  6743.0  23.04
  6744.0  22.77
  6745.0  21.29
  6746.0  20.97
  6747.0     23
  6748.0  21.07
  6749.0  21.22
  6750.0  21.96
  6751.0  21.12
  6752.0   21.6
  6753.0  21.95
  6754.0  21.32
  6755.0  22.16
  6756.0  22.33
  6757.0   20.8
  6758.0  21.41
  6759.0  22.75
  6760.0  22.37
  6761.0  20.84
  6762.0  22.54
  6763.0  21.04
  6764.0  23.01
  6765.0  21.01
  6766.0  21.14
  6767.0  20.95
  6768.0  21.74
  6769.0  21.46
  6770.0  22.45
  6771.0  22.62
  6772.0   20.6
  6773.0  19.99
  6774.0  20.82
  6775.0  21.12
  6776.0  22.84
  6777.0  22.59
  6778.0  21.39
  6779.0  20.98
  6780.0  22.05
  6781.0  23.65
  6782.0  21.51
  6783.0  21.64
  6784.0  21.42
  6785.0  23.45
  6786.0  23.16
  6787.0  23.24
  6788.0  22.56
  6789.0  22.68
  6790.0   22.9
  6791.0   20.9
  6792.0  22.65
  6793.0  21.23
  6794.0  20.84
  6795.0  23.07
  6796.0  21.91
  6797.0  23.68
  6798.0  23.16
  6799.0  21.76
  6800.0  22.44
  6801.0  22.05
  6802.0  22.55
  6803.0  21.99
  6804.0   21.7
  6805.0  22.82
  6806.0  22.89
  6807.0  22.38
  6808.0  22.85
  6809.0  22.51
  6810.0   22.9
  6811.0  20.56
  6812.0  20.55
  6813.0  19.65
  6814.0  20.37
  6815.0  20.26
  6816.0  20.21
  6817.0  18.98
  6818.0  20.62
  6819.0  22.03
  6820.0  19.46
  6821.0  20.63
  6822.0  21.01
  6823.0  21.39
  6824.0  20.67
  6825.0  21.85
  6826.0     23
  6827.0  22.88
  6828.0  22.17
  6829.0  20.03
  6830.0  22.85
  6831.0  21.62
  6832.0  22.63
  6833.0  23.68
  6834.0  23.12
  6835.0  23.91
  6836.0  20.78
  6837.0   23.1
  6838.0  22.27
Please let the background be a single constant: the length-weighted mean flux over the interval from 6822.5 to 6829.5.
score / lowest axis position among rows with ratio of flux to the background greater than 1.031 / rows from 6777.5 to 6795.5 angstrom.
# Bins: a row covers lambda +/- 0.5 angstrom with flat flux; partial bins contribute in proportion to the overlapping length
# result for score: 6781.0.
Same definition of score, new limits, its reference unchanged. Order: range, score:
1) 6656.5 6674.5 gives 6660.0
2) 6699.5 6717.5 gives 6702.0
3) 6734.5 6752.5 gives 6738.0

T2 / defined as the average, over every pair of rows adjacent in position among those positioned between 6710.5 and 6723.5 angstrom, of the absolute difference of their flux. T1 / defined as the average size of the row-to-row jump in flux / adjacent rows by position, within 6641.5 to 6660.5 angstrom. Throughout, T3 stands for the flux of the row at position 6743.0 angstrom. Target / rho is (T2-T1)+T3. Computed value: 23.4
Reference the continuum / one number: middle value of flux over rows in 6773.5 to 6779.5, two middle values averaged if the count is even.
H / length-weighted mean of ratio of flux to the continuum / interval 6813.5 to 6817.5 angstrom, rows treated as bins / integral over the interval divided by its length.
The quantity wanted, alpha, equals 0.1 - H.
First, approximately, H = 0.94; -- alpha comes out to -0.839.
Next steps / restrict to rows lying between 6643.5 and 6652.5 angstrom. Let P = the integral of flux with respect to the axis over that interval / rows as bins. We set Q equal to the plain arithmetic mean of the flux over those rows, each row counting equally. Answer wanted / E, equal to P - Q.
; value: 170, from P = 191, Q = 21.3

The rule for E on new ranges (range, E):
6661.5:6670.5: 174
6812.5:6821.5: 162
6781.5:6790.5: 180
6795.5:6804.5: 179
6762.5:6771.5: 174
